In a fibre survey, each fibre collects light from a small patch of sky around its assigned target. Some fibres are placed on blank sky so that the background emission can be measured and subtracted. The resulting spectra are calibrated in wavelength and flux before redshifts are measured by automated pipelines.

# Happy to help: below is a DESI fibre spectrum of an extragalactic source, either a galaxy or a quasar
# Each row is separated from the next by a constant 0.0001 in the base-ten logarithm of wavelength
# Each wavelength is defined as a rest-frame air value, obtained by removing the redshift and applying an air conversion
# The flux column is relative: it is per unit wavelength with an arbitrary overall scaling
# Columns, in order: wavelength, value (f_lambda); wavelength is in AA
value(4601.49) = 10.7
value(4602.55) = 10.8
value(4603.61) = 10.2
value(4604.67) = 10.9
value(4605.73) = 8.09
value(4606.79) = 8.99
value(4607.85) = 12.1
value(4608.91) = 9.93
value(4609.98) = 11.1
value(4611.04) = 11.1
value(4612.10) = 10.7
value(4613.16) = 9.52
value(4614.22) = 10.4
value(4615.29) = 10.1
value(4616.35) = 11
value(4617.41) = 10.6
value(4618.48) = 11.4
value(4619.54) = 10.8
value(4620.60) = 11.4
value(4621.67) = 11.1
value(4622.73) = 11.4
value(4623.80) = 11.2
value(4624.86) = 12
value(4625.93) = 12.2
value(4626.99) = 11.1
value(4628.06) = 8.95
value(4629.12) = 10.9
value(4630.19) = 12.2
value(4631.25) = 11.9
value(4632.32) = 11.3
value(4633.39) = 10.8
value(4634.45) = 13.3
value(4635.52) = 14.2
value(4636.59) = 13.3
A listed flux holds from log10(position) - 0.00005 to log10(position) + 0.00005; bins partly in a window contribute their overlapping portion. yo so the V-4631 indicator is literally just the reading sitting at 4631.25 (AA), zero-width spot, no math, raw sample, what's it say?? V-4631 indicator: 11.9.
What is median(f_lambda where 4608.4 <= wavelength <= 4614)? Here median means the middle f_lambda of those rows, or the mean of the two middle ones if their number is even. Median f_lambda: 10.7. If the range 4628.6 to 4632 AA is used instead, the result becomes 11.9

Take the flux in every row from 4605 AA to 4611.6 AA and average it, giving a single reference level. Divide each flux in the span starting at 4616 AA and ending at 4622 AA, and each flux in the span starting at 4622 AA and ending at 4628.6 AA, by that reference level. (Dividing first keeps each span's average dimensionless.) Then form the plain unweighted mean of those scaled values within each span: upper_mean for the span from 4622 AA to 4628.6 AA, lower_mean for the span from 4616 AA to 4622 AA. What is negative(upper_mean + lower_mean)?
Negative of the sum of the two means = -2.17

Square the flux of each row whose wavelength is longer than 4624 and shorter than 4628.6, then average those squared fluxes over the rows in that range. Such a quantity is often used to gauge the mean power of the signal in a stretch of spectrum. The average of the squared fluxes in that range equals 124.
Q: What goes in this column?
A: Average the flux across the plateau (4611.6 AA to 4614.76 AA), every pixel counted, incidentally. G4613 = 10.2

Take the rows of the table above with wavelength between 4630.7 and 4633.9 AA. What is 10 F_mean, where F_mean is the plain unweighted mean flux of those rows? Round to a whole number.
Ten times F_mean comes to 113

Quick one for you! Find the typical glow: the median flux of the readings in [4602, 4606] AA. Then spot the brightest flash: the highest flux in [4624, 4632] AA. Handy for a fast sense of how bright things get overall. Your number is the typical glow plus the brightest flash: 22.7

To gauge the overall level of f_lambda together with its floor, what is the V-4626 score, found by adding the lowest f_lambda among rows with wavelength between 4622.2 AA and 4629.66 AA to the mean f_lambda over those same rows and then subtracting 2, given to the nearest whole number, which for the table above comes 18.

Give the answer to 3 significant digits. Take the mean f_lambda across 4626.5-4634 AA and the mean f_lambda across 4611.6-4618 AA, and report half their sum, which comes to 10.7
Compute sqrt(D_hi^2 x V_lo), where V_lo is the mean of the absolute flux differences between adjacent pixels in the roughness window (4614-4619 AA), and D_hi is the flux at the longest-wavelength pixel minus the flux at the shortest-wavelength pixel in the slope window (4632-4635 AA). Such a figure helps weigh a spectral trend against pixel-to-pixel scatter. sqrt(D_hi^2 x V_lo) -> 1.5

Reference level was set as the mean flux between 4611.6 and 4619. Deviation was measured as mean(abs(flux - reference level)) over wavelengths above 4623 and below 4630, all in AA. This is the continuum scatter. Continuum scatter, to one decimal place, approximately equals 1.1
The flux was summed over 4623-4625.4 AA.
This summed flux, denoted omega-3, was 23.2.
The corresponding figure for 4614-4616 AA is 20.5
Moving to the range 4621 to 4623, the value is 22.5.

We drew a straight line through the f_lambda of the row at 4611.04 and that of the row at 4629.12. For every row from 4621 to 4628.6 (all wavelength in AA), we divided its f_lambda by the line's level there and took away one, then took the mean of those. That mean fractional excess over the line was 0.017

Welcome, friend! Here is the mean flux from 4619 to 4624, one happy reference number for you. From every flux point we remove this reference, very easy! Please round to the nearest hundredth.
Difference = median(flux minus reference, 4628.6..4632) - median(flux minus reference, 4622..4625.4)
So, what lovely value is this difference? 0.50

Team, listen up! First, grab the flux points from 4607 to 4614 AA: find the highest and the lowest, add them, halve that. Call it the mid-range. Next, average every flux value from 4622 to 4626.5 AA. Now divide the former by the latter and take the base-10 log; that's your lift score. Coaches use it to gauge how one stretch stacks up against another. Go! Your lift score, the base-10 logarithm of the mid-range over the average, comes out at -0.034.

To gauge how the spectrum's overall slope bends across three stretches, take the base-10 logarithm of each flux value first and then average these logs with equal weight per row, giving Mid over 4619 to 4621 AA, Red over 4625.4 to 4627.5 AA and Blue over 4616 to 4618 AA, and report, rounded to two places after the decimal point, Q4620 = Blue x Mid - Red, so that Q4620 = 0.01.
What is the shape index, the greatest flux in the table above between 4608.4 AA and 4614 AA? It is 11.1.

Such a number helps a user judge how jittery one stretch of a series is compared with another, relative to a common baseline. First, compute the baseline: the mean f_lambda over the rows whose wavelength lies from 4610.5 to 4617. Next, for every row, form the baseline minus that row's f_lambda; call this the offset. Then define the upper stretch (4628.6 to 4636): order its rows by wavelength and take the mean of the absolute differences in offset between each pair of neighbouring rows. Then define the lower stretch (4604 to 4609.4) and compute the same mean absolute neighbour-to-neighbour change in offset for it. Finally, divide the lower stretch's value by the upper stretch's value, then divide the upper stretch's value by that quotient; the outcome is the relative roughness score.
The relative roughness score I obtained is 0.46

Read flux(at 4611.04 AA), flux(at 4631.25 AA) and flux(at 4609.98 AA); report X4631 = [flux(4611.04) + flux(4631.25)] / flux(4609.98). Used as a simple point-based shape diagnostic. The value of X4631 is 2.07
